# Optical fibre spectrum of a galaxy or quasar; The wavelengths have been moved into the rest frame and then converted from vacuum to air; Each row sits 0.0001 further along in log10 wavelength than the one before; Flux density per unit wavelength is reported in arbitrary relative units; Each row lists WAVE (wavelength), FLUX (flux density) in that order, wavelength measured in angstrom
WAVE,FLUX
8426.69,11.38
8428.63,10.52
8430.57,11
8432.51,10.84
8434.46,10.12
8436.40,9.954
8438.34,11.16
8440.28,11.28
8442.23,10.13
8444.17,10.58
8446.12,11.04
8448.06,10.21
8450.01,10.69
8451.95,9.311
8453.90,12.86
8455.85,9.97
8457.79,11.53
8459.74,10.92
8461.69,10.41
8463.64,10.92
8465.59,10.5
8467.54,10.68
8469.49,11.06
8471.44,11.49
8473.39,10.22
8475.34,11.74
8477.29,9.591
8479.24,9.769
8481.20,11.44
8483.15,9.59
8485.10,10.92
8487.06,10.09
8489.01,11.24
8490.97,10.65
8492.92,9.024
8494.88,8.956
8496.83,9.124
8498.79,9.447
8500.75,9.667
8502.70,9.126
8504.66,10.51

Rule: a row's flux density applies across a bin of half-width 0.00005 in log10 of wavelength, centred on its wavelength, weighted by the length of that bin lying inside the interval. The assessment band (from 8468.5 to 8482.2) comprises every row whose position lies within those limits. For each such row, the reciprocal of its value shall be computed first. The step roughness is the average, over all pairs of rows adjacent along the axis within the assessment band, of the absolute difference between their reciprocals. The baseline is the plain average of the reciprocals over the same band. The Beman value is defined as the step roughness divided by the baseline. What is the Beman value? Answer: 0.112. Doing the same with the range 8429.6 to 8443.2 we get 0.056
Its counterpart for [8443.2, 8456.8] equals 0.144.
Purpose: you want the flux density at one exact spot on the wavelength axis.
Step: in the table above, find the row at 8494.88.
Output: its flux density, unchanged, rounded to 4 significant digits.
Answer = 8.956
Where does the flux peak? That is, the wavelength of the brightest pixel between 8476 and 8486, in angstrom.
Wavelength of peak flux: 8481.20 angstrom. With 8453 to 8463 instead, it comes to 8453.90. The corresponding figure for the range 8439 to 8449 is 8440.28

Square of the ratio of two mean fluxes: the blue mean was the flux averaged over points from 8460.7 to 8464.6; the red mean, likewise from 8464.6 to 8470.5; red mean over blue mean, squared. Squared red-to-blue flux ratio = 1.02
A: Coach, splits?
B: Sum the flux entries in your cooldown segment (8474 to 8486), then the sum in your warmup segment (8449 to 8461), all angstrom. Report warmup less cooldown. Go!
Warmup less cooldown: 2.2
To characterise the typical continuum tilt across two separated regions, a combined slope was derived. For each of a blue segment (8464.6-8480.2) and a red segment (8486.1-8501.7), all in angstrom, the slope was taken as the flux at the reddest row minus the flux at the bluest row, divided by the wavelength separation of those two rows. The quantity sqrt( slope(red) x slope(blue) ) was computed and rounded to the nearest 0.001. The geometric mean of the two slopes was 0.041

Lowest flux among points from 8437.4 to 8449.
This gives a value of 10.13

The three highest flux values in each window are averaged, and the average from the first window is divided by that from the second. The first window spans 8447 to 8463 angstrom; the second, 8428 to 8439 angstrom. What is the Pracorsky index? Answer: 1.07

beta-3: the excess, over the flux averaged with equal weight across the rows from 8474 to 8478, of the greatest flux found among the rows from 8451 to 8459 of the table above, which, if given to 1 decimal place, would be 2.2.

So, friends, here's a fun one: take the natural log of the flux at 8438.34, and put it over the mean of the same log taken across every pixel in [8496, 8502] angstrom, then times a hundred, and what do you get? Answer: 108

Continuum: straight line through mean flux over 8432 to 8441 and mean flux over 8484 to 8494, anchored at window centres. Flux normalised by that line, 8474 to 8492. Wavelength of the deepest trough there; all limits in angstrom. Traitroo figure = 8477.29 angstrom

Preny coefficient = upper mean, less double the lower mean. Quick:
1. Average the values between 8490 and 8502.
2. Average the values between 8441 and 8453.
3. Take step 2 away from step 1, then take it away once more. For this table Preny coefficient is -11.2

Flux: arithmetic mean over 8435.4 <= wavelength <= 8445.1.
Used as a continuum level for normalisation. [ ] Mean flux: 10.6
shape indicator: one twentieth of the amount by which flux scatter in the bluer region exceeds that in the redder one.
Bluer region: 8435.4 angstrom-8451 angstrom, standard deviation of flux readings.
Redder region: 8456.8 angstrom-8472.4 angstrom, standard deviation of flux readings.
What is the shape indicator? 0.004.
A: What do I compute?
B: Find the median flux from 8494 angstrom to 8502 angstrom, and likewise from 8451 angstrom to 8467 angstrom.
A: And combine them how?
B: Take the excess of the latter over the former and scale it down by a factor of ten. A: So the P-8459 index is 0.142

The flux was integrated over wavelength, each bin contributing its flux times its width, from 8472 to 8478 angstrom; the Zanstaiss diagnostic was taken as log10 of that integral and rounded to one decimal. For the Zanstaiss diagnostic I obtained 1.8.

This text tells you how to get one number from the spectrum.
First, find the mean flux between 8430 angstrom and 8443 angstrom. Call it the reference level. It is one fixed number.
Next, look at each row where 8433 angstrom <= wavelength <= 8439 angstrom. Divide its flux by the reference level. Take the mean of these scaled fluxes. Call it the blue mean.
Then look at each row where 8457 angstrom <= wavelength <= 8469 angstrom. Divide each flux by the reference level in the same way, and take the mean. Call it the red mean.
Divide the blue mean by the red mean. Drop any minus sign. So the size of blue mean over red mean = 0.96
